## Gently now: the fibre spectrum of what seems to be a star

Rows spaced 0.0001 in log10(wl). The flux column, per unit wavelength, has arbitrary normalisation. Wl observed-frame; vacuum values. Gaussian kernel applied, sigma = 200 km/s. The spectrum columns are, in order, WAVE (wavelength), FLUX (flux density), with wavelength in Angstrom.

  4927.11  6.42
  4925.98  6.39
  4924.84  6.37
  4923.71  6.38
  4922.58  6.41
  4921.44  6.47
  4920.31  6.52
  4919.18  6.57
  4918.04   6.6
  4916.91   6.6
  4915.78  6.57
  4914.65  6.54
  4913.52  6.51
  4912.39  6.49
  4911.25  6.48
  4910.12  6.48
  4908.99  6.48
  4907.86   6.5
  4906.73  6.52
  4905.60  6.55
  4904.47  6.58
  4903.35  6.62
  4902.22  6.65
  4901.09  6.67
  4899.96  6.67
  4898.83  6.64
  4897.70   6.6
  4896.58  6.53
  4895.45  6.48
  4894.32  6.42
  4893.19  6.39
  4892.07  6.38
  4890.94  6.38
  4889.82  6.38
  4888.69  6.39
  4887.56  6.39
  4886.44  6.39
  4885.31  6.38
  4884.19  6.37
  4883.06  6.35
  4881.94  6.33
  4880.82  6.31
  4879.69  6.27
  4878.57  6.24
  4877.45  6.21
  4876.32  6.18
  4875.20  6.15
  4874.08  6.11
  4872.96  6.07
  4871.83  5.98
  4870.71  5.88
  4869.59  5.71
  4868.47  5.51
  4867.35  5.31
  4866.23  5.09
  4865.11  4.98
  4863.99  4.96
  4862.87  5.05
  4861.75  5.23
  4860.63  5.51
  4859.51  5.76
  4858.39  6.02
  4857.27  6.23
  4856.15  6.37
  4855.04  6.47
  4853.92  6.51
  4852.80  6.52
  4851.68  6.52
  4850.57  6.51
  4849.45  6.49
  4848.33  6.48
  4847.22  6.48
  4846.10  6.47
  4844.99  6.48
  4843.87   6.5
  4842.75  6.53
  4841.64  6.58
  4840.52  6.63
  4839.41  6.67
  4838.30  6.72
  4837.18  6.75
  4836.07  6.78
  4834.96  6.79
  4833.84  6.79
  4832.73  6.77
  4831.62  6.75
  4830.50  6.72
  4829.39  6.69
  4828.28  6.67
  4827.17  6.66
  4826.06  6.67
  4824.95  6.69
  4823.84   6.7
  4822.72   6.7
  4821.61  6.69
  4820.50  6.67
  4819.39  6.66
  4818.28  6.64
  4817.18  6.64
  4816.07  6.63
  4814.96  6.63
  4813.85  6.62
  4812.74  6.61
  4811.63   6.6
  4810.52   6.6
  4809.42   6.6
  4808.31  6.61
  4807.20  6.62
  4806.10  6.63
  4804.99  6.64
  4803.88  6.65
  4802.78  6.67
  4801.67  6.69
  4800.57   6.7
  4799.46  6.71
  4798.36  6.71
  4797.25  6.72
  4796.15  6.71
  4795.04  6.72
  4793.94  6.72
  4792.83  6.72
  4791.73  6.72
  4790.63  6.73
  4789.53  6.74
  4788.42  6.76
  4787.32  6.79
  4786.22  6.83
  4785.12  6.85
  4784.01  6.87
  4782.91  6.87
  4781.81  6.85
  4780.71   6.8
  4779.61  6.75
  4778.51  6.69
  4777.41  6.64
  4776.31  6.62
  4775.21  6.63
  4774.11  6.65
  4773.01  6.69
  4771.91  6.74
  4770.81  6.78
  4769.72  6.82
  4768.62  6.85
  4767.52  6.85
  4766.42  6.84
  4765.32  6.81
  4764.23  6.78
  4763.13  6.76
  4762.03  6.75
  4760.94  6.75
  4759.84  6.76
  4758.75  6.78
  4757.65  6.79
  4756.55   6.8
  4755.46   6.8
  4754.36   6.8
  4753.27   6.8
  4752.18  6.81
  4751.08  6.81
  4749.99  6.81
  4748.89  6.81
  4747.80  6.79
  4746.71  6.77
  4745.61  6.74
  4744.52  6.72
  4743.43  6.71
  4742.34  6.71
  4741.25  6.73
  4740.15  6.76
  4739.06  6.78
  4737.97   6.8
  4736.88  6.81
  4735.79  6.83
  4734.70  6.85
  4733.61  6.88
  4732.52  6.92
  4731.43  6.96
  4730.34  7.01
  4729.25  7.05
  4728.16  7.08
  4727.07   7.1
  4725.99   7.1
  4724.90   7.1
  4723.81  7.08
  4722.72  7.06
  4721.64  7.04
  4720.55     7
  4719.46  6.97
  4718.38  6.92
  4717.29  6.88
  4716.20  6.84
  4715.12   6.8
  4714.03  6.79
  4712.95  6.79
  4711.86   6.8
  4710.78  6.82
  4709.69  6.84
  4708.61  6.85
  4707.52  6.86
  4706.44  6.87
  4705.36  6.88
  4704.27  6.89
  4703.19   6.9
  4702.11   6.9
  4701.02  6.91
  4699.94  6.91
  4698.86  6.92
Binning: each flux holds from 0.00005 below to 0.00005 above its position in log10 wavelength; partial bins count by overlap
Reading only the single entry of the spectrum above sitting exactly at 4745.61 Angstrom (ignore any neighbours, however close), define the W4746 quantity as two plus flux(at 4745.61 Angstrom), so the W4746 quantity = 8.7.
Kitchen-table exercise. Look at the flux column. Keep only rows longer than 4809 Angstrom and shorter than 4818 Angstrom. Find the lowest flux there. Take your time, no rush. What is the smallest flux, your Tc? 6.6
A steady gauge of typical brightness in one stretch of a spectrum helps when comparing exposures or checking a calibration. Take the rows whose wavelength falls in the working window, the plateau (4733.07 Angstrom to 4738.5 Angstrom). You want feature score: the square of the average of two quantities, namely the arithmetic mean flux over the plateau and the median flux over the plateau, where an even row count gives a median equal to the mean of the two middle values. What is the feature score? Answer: 47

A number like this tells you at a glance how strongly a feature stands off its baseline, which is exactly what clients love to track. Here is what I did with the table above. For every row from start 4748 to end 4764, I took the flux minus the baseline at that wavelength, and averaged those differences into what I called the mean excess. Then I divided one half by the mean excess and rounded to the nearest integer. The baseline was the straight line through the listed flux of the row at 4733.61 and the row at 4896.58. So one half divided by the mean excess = -11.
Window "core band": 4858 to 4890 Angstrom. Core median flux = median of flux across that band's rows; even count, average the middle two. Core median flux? 6.1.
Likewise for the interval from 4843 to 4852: 6.5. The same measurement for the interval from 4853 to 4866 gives 5.8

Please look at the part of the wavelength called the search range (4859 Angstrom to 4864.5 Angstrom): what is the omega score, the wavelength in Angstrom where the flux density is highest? 4859.51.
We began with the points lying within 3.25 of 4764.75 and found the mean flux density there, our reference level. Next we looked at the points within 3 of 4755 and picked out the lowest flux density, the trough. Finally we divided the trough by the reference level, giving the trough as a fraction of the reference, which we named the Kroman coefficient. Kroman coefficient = 1.00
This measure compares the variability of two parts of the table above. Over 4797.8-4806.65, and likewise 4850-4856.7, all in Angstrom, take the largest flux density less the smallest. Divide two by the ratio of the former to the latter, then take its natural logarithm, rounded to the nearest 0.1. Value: 1.3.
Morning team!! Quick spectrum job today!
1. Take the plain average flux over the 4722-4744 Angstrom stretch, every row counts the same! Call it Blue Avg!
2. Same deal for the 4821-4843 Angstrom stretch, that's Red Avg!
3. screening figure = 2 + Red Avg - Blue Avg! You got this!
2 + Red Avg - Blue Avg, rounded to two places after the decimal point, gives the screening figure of 1.78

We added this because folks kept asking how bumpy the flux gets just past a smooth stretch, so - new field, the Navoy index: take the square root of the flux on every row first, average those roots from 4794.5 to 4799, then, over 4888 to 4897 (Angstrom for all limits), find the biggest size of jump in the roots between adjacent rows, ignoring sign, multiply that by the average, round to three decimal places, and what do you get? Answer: 0.031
